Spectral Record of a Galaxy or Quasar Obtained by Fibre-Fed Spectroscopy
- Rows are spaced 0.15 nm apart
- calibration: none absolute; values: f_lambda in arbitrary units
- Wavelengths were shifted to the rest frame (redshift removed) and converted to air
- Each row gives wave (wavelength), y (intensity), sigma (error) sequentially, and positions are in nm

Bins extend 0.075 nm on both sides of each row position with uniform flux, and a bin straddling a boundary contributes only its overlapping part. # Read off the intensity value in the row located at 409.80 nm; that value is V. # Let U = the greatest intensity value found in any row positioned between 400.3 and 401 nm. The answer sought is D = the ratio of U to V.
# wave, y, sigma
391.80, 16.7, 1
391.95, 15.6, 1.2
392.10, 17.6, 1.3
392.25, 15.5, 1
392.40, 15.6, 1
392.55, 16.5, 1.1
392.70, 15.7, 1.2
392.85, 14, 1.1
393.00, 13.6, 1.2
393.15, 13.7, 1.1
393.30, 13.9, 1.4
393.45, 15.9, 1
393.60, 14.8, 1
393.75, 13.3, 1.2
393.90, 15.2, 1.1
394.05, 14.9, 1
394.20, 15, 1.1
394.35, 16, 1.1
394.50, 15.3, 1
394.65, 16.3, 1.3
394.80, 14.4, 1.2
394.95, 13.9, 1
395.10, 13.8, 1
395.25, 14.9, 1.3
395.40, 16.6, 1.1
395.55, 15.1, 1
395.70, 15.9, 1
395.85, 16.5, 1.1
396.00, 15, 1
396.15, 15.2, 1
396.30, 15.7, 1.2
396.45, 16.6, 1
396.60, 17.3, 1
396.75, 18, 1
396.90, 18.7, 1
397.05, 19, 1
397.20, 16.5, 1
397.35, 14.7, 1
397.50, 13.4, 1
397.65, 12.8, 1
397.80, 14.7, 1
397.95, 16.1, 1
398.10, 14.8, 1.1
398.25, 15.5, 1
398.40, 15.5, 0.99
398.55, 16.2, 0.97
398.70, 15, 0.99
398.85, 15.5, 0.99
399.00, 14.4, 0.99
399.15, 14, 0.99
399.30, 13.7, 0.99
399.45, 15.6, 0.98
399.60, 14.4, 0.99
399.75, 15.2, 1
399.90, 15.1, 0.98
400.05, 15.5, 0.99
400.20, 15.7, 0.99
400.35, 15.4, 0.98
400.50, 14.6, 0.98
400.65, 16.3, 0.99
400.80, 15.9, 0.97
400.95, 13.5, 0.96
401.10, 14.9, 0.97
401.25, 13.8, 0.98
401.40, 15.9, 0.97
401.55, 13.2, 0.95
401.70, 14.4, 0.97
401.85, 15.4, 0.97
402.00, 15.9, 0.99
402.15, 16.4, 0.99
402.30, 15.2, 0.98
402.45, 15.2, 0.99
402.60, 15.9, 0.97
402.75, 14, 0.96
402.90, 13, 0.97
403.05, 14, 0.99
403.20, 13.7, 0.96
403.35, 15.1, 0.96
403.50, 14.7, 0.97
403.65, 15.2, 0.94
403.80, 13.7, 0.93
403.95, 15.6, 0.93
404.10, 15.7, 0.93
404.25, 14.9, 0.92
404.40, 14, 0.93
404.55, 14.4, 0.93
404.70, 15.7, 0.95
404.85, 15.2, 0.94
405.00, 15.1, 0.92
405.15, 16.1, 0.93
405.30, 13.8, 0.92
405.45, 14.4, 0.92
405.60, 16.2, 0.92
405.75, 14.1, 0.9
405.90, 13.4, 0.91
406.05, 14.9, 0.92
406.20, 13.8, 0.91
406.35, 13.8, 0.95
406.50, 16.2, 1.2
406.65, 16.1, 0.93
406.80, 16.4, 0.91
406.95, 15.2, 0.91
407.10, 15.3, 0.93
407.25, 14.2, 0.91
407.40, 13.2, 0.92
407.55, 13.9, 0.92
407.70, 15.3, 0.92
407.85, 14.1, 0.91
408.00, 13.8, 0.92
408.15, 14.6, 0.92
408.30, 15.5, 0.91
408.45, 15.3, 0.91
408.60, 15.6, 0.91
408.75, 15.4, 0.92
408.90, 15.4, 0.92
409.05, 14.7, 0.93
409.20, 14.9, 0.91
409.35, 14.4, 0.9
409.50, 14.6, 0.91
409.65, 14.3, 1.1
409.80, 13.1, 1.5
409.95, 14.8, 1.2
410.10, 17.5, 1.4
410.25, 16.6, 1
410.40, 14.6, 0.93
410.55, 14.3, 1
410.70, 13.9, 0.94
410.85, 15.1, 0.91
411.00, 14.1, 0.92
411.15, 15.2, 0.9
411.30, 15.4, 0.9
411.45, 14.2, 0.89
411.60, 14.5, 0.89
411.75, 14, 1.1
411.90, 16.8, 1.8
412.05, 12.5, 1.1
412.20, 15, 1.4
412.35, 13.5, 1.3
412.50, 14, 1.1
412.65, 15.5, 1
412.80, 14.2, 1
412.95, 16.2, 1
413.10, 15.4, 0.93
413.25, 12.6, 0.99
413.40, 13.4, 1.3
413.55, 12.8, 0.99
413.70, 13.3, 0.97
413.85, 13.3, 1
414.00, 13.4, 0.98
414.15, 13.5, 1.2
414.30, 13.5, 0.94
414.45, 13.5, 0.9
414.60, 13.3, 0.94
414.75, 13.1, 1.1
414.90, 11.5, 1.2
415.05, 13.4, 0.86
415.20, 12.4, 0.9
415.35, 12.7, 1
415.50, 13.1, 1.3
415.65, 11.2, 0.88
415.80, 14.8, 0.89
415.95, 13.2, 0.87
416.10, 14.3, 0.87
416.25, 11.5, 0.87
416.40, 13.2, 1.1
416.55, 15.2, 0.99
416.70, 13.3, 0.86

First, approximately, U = 16.3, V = 13.1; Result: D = 1.24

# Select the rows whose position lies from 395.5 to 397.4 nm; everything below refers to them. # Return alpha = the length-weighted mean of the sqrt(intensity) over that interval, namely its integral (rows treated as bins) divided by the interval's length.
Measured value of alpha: 4.06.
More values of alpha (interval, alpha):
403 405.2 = 3.85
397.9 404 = 3.86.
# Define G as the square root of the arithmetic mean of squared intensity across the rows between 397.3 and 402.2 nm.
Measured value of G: 15.0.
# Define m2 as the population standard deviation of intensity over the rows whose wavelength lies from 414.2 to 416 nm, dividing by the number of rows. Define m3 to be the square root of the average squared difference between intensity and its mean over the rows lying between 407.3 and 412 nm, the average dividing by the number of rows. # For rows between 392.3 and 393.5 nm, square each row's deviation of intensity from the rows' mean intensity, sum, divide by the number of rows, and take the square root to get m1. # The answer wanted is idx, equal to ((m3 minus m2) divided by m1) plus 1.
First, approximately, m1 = 1.10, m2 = 0.91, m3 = 0.96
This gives 1.04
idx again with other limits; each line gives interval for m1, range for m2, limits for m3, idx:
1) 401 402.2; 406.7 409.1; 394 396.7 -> 1.12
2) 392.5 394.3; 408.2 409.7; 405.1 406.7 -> 1.64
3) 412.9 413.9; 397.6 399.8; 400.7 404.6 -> 1.03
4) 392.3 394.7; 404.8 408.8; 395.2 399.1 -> 1.49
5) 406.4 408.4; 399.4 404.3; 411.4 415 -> 1.30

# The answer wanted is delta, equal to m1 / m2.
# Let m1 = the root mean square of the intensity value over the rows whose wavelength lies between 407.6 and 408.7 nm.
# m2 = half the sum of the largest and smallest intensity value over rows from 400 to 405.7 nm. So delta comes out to 1.01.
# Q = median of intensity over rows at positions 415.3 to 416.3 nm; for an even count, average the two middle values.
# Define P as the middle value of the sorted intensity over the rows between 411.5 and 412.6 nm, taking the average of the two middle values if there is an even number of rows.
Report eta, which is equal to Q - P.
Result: -0.9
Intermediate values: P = 14.00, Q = 13.1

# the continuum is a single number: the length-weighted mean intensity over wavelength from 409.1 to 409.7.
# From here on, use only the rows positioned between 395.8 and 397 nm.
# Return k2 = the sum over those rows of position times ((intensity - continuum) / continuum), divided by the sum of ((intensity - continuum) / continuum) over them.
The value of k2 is 396.55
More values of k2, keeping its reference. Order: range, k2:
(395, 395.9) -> 395.68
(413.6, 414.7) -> 414.14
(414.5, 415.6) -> 415.06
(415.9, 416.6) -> 416.17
